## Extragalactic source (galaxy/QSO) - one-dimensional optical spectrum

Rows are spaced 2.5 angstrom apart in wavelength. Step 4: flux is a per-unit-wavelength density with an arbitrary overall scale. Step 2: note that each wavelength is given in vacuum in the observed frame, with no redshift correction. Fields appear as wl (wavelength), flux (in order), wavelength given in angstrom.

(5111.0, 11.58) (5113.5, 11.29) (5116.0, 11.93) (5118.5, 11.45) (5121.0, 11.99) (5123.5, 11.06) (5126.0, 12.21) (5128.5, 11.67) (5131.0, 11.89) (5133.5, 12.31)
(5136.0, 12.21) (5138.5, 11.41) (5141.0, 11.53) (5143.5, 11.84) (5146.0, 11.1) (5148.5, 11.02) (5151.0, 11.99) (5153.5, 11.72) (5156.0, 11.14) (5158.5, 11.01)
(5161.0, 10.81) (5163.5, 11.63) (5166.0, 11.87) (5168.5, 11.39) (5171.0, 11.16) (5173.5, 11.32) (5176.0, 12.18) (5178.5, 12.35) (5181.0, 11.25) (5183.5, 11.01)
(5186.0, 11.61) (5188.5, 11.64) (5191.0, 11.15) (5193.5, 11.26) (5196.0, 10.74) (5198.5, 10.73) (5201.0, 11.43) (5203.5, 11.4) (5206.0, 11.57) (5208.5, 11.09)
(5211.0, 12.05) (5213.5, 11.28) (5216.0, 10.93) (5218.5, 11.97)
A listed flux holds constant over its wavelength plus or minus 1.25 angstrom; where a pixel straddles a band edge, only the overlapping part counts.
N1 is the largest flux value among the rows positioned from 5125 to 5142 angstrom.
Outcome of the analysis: 12.31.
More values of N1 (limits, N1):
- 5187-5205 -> 11.64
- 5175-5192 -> 12.35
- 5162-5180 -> 12.35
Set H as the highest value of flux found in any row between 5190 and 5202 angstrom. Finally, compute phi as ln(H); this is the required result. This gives 2.44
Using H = 11.43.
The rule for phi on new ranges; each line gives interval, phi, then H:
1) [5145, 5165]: 2.48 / 11.99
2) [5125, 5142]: 2.51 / 12.31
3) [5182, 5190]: 2.45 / 11.64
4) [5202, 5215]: 2.49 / 12.05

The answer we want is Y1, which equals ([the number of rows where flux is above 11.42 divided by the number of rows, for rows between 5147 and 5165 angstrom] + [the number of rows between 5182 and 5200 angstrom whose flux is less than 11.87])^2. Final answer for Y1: 55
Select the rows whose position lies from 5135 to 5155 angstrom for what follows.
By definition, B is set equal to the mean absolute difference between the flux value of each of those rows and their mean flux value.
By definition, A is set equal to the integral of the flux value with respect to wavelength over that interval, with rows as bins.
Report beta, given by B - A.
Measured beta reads -231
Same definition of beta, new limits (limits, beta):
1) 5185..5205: -225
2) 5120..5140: -236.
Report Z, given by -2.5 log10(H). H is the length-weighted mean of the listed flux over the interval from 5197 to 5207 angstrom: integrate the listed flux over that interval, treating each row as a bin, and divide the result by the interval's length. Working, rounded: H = 11.3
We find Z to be -2.629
